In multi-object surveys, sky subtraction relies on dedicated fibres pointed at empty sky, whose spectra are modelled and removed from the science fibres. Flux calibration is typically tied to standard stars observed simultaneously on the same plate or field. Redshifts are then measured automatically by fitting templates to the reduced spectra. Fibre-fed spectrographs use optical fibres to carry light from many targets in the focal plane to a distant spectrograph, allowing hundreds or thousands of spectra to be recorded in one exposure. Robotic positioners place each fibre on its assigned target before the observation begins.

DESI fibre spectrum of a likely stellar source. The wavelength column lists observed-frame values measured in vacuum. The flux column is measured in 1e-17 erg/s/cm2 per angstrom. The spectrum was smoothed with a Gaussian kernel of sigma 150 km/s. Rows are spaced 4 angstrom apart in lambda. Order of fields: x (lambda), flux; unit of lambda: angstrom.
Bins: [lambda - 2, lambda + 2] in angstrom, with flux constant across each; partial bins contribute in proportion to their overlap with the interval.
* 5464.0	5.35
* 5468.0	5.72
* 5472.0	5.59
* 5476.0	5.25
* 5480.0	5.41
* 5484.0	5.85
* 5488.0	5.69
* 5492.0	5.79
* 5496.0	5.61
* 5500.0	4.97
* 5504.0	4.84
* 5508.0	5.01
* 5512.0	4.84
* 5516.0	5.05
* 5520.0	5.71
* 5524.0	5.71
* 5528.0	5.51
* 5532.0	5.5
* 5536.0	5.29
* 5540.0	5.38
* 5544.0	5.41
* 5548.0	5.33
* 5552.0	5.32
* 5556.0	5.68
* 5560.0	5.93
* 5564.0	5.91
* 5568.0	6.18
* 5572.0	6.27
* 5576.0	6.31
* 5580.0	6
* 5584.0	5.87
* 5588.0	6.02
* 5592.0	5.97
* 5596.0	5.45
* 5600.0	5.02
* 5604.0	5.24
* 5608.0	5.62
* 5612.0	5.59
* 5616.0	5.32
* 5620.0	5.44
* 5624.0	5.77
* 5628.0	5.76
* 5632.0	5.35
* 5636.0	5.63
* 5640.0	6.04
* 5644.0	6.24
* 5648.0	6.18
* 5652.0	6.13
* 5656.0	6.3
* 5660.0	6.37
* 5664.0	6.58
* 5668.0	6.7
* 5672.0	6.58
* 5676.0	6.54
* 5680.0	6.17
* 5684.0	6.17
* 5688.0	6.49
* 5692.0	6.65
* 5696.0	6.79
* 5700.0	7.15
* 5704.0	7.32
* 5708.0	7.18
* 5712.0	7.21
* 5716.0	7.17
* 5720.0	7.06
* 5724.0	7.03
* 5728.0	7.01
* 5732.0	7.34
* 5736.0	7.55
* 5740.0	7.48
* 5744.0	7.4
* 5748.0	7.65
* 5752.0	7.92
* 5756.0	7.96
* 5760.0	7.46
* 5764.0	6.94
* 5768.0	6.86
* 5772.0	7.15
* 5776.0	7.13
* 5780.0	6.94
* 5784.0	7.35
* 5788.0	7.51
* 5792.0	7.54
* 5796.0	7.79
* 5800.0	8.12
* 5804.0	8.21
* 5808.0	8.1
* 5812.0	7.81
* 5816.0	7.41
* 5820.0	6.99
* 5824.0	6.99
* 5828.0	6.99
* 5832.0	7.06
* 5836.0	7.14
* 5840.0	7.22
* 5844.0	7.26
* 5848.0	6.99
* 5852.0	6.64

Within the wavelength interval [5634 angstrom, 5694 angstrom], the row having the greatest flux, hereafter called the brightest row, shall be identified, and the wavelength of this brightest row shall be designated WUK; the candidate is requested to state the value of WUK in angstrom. 5668.0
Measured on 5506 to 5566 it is 5560.0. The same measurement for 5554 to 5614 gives 5576.0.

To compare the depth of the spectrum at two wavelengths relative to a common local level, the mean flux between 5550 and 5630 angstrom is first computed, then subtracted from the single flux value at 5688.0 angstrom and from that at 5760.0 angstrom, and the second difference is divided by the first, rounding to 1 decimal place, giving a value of 2.3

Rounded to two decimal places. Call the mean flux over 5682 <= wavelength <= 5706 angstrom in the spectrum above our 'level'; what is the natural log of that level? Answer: 1.91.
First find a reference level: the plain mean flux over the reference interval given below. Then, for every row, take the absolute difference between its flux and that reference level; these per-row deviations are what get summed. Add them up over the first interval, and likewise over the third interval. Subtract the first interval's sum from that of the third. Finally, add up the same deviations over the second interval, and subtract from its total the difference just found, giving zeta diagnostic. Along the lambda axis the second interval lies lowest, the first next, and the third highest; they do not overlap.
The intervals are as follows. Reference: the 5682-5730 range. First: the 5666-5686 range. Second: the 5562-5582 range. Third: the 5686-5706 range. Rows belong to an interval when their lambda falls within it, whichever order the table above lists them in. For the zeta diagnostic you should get 5.1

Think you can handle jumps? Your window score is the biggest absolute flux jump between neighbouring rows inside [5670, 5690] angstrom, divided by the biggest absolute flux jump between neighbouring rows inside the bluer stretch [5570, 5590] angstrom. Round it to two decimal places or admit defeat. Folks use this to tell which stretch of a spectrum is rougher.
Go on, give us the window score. 1.19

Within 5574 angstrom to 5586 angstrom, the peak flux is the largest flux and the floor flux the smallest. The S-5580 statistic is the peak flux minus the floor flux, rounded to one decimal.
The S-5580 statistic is 0.4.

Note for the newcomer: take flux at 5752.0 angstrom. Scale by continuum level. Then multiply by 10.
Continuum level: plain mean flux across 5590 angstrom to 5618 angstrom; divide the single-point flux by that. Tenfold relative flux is 15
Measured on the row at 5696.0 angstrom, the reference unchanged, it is 12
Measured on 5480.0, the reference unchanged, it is 10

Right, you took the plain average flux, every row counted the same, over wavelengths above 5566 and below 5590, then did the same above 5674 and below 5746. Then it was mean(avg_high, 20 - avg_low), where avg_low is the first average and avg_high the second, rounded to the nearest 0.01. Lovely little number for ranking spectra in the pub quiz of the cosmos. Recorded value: 10.44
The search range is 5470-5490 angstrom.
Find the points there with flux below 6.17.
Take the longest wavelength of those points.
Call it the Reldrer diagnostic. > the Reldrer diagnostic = 5488.0 angstrom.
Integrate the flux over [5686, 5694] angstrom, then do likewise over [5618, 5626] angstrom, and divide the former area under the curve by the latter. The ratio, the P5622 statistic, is 1.17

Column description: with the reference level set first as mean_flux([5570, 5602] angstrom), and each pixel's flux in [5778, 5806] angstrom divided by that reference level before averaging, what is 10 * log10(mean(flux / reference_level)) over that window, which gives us 1.1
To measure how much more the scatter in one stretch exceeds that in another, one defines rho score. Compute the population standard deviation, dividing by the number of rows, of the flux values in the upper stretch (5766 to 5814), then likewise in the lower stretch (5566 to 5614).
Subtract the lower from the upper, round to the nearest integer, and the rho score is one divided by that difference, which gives 19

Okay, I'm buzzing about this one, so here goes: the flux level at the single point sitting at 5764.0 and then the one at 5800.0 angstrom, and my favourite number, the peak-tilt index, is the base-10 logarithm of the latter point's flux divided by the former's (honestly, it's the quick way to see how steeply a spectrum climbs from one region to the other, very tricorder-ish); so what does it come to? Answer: 0.068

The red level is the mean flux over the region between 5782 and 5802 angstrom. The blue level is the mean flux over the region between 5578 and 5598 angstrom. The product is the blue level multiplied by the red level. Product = 44.9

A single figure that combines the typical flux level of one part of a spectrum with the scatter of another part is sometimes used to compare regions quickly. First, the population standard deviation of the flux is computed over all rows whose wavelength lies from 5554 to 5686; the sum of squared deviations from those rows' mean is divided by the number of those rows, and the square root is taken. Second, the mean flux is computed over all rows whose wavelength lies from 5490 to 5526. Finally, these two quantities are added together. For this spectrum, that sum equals 5.70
